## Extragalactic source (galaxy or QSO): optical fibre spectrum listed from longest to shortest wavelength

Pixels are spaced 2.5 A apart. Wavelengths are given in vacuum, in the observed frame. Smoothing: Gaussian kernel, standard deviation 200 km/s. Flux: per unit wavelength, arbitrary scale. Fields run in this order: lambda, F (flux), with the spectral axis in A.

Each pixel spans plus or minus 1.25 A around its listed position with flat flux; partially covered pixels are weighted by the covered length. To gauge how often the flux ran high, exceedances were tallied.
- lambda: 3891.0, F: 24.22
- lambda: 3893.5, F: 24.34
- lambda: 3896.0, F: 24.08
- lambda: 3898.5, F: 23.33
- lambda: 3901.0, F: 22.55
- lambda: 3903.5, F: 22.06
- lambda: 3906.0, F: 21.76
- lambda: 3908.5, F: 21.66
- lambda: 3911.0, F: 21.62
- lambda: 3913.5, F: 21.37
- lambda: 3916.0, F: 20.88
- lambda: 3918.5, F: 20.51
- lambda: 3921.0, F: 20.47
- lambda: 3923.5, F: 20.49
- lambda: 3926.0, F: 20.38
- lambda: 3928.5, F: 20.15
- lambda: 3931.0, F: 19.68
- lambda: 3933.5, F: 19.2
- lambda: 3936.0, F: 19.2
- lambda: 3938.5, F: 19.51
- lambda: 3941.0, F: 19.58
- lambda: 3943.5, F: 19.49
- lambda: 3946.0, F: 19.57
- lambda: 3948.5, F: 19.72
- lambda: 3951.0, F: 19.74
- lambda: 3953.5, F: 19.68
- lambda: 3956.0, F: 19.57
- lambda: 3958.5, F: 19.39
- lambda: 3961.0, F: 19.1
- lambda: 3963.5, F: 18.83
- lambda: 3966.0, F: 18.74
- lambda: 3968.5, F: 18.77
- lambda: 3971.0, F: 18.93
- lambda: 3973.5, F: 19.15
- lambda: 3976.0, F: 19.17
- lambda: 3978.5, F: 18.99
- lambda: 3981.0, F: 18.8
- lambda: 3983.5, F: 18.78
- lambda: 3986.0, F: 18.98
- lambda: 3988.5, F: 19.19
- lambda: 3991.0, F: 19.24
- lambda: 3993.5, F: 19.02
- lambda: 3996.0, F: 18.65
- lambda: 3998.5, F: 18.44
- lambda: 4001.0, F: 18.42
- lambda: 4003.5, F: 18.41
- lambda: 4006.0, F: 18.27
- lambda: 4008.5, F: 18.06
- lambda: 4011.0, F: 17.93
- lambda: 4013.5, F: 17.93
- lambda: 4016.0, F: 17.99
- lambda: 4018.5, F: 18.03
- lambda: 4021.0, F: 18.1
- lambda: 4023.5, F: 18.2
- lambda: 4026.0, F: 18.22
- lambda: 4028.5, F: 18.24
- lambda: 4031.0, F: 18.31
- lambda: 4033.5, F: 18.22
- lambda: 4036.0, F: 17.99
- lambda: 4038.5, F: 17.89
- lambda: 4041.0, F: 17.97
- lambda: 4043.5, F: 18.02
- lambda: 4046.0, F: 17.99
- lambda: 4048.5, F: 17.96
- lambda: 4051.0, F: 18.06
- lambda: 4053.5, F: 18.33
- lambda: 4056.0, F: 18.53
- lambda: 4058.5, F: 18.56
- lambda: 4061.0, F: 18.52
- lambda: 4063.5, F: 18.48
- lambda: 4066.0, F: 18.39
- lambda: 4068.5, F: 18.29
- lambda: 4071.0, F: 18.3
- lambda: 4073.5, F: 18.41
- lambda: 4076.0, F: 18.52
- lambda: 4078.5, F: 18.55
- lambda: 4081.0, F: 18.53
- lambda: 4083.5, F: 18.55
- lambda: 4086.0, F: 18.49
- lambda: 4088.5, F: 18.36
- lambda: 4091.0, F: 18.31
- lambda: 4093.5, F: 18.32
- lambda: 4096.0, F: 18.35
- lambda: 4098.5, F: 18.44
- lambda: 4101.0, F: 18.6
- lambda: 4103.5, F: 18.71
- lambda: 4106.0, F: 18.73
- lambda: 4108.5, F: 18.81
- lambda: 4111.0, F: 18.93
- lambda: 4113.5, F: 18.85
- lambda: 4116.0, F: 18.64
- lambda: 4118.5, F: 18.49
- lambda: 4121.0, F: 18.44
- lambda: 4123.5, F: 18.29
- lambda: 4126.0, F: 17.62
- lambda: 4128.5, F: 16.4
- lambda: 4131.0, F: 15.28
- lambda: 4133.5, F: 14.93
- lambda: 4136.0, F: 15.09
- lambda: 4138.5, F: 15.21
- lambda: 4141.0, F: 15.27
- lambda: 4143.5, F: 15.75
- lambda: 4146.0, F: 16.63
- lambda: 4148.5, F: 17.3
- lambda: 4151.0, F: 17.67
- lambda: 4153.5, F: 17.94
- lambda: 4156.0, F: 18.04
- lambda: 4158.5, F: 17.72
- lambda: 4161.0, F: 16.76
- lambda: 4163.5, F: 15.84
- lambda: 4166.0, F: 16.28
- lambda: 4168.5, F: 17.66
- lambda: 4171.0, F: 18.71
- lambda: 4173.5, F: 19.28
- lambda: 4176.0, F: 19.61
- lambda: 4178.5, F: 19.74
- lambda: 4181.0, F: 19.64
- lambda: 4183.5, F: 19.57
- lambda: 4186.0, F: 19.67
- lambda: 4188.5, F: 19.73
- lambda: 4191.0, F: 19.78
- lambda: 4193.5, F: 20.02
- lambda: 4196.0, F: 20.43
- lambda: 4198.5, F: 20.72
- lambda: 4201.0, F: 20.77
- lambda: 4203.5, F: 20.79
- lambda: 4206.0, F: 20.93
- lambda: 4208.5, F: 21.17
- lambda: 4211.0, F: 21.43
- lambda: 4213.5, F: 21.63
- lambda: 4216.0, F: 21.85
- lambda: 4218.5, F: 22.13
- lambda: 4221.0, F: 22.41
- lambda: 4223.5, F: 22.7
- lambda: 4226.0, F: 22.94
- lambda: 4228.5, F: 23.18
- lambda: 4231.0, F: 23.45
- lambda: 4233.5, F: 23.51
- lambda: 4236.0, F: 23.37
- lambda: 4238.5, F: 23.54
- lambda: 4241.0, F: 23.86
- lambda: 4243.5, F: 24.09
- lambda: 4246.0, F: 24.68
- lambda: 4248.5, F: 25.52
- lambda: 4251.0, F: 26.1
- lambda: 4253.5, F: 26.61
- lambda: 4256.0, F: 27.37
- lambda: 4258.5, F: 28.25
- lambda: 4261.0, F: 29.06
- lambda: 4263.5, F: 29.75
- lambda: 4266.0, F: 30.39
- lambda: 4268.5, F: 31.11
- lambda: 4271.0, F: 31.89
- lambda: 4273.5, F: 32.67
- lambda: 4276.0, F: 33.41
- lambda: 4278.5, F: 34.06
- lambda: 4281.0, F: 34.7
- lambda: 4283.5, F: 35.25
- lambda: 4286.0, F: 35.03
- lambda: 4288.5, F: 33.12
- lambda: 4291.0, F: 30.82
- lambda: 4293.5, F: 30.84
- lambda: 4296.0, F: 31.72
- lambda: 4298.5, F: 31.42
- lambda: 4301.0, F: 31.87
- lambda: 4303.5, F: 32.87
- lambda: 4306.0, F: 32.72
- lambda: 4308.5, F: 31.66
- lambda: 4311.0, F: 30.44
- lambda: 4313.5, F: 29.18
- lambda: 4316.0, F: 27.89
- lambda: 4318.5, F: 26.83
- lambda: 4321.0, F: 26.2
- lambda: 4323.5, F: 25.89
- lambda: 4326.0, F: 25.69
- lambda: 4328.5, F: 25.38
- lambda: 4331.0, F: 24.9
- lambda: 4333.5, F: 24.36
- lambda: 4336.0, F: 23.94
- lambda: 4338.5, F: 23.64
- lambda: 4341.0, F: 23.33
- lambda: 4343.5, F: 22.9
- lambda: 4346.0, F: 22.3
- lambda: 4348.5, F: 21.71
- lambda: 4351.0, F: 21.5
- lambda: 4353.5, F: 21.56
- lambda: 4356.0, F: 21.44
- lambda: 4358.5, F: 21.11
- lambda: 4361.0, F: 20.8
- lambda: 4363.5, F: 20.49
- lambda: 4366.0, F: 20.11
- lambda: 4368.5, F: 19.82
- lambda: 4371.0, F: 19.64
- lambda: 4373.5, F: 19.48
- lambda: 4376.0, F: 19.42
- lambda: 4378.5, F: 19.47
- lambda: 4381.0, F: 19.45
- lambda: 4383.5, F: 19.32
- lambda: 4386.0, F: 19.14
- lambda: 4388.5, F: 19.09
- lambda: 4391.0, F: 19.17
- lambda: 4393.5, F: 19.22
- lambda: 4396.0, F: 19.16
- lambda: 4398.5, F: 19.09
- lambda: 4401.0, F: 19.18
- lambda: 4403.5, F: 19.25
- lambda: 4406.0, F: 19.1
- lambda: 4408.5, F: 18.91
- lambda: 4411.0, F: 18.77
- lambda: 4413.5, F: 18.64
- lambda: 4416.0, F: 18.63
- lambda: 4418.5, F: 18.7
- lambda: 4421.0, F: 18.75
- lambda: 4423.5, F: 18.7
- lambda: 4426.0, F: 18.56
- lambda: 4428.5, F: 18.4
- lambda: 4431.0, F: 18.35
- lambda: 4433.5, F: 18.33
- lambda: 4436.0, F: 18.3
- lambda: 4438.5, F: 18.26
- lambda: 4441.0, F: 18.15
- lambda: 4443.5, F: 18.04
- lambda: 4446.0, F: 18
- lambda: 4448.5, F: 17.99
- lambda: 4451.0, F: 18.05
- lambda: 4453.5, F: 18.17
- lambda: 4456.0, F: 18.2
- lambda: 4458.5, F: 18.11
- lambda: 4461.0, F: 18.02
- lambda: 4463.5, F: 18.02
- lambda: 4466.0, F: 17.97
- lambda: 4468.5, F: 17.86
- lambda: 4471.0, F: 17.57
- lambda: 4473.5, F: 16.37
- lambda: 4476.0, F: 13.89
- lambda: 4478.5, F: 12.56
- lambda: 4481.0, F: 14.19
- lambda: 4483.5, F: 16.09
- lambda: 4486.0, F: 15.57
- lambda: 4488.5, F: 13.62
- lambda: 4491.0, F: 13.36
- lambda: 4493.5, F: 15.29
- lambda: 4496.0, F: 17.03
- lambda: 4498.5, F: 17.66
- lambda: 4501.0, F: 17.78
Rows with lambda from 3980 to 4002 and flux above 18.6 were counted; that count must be 7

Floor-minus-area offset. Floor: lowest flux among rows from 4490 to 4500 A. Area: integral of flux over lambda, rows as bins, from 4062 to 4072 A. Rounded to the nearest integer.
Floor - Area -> -170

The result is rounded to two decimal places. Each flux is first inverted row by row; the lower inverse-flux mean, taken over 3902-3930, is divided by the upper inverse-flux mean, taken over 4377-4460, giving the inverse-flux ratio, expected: 0.89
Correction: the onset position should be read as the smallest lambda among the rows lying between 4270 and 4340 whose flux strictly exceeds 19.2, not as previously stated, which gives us 4271.0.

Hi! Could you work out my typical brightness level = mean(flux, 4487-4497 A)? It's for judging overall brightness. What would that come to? 14.8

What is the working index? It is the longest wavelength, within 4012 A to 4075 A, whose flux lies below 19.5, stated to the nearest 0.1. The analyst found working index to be 4073.5 A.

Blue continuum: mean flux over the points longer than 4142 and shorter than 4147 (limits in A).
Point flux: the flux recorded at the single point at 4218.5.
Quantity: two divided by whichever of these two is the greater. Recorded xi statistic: 0.090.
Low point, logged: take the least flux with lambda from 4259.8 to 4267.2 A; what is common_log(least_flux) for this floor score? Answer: 1.46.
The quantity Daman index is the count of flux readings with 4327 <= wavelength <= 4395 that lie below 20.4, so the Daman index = 12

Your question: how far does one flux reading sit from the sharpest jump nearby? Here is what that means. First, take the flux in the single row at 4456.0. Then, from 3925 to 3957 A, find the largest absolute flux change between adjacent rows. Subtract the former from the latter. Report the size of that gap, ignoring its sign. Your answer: 17.7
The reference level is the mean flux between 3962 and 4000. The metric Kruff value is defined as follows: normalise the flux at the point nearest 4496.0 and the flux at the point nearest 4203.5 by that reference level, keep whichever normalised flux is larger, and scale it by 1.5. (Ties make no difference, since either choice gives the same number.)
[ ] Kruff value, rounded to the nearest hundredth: 1.65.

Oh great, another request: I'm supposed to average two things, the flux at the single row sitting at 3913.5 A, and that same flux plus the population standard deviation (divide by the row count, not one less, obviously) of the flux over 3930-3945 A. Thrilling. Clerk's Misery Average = 21.5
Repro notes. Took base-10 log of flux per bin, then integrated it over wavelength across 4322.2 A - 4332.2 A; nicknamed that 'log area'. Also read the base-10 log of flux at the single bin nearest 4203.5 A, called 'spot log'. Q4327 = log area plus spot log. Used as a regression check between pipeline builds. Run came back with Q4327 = 15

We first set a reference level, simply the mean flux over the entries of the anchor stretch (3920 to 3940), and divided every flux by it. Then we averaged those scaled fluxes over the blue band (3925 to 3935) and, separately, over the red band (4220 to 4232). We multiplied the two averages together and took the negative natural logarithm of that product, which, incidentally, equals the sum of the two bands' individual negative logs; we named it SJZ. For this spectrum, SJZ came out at -0.14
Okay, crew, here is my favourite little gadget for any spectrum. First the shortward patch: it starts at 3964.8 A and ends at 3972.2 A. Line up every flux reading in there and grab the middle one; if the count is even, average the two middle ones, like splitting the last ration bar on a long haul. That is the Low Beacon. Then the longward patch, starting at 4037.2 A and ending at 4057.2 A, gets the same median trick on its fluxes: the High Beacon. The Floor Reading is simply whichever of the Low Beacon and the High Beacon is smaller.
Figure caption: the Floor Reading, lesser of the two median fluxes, 18.0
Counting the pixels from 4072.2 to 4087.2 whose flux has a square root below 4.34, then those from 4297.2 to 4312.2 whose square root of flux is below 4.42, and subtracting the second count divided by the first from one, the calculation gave 1.0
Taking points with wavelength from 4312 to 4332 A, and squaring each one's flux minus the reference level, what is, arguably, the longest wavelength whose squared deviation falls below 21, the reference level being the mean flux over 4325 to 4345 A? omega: 4331.0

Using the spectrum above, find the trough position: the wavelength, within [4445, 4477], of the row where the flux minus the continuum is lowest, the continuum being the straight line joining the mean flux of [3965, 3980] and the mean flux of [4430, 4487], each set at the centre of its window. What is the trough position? 4476.0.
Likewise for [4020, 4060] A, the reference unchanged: 4038.5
